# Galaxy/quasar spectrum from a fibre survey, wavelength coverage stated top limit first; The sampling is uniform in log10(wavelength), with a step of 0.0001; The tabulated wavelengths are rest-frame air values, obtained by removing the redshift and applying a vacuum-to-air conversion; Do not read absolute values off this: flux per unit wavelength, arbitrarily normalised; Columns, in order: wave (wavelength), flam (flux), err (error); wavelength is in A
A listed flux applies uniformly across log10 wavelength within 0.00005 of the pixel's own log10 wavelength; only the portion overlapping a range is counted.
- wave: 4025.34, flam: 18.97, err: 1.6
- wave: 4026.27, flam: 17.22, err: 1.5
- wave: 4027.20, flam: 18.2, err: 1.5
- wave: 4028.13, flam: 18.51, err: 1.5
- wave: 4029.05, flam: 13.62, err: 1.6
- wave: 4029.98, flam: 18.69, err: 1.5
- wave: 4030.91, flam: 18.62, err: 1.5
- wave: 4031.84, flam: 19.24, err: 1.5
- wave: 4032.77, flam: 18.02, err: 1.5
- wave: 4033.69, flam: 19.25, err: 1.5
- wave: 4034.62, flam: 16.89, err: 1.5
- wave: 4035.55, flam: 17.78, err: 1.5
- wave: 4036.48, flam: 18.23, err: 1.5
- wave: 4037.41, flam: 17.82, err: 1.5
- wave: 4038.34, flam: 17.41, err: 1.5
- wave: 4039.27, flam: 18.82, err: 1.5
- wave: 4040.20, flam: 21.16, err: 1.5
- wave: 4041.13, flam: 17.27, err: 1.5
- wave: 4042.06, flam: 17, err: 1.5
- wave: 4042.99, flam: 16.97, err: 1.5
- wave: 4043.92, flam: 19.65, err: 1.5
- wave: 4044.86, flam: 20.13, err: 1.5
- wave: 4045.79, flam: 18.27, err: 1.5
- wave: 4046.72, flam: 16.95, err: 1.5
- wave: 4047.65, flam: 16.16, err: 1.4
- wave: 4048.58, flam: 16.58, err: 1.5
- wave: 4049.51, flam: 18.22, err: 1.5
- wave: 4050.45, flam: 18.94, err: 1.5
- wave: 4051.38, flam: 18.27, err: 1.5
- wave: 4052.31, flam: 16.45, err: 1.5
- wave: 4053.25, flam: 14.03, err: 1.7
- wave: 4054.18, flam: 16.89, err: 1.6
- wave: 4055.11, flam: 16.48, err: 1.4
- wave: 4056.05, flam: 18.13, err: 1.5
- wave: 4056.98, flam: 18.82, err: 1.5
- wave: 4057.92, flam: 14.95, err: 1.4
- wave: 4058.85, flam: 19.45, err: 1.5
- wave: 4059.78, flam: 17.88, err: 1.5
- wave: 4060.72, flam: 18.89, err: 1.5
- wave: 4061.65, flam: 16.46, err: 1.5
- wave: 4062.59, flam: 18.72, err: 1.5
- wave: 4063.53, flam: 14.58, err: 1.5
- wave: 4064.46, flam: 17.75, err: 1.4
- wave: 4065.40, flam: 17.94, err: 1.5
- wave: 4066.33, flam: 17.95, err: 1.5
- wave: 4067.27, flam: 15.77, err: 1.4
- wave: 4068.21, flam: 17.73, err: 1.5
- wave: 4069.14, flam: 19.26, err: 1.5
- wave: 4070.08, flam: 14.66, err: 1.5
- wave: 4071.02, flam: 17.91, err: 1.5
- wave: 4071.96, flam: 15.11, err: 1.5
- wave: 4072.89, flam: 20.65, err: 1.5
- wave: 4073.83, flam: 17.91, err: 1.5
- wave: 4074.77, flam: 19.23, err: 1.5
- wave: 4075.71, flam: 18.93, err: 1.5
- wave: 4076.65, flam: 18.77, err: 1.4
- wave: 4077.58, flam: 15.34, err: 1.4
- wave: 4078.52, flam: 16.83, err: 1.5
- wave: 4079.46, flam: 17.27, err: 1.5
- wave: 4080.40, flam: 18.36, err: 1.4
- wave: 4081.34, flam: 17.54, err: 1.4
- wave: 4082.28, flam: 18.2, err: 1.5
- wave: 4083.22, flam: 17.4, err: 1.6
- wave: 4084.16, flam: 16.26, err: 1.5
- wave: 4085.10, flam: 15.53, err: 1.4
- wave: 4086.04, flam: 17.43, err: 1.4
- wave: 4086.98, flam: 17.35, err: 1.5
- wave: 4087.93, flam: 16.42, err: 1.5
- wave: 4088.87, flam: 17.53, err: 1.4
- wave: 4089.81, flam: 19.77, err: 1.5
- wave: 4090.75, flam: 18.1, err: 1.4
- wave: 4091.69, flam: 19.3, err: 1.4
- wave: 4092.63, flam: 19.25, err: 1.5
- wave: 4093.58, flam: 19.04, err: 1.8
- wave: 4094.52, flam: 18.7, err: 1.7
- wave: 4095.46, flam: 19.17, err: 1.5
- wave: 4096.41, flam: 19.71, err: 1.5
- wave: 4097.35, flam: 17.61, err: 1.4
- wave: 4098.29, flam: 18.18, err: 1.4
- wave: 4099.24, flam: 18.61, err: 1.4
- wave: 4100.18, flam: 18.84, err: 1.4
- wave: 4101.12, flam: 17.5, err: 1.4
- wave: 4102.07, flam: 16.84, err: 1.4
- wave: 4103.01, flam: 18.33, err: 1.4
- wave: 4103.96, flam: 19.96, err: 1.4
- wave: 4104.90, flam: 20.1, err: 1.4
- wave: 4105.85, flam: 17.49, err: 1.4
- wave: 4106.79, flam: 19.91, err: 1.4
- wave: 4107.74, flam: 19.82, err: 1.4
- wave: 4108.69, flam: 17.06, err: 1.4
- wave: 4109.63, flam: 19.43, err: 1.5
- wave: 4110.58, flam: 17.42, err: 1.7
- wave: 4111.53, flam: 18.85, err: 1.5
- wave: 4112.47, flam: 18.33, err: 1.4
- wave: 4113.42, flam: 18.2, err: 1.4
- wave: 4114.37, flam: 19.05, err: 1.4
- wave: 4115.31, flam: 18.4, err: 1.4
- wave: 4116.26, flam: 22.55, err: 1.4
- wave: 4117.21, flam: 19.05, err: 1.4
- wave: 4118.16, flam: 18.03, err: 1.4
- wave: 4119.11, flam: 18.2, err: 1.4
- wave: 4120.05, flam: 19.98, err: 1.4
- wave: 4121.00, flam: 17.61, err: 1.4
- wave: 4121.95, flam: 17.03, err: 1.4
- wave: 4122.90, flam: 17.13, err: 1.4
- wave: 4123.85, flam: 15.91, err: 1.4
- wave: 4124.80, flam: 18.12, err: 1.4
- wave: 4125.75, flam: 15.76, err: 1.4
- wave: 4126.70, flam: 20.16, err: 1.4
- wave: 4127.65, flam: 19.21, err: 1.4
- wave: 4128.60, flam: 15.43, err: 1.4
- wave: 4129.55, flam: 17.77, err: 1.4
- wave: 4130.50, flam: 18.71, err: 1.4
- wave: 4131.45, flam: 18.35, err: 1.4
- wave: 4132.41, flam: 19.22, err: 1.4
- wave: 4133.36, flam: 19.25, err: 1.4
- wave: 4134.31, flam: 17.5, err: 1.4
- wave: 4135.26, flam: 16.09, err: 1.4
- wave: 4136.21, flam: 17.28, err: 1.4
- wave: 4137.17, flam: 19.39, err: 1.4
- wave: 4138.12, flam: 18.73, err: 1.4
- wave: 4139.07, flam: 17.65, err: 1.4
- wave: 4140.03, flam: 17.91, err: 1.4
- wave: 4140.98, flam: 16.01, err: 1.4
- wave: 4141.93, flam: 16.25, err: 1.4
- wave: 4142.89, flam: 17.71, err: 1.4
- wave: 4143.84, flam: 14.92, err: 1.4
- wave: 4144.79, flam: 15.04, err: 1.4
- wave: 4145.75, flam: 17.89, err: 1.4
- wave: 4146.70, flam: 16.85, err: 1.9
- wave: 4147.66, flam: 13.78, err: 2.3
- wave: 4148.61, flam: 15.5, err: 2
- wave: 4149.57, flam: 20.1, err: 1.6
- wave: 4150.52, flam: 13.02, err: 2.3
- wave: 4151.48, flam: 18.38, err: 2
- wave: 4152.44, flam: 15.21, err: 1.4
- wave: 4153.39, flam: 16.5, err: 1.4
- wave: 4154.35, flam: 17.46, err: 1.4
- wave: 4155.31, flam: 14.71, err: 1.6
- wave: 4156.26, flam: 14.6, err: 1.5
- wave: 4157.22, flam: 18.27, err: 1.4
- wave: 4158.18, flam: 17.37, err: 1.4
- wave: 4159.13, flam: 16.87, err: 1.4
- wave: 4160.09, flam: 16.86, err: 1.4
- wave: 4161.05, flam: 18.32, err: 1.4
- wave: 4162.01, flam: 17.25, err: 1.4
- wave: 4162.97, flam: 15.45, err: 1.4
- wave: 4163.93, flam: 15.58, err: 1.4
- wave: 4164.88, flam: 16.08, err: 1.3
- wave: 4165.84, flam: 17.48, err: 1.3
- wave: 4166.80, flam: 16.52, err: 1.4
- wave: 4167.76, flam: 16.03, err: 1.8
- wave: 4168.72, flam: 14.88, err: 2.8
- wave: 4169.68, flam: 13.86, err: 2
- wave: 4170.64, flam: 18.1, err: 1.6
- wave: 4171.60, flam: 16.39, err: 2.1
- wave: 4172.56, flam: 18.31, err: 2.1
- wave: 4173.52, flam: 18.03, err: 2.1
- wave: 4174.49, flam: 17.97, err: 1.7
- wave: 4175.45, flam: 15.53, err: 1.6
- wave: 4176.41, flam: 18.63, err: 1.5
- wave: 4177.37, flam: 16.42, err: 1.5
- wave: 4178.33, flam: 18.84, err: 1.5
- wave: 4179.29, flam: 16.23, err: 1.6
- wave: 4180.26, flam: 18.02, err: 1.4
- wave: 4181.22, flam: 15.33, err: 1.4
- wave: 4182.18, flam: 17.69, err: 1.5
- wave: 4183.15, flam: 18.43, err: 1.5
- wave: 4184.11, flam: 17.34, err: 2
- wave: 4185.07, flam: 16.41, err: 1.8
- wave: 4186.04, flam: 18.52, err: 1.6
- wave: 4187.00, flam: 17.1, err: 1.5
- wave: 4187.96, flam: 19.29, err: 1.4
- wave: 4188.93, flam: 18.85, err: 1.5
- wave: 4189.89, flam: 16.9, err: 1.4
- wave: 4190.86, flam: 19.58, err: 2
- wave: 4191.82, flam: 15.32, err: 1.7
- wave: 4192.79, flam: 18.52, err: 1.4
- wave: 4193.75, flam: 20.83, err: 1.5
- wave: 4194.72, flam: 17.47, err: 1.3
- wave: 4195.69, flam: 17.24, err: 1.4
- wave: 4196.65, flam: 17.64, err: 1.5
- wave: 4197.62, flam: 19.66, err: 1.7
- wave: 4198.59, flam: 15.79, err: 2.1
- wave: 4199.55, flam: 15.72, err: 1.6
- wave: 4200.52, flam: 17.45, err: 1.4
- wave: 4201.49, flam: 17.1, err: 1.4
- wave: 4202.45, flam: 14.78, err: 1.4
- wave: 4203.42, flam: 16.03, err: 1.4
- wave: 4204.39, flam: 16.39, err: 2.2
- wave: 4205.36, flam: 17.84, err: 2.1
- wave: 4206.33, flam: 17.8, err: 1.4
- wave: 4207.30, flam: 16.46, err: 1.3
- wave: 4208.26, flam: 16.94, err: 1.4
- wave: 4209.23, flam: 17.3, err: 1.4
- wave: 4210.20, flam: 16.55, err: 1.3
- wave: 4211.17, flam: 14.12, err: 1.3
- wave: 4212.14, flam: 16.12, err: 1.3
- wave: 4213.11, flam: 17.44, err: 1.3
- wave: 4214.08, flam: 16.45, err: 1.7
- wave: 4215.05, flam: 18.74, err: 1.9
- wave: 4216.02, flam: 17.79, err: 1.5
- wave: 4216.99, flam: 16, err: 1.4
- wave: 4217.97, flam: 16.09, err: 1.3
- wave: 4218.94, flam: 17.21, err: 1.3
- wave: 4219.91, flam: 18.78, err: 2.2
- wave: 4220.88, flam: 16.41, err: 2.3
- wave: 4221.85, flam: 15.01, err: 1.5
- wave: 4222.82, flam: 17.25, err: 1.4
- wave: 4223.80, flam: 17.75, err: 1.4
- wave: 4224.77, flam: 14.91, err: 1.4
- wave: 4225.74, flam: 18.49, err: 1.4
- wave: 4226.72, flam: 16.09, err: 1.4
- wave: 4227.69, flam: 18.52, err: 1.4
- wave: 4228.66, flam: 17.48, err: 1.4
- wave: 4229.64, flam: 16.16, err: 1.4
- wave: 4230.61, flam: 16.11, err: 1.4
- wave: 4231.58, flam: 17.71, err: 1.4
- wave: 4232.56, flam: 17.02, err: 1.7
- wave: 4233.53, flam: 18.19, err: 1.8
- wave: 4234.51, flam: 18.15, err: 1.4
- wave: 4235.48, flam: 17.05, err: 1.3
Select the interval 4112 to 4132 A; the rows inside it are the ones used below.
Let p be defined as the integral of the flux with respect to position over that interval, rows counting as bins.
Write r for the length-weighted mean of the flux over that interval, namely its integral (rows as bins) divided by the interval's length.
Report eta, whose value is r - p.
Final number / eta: -347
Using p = 365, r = 18.2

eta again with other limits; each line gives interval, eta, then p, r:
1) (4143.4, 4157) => -202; 218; 16.0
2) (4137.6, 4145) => -108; 125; 16.9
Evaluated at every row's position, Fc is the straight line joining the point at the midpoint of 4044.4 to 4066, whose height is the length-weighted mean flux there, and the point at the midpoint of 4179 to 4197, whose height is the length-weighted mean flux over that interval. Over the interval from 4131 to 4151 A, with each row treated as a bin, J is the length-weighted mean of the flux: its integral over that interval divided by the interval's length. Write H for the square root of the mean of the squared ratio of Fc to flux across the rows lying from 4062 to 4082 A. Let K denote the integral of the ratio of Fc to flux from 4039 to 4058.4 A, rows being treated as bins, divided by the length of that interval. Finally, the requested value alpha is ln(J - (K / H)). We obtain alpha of 2.78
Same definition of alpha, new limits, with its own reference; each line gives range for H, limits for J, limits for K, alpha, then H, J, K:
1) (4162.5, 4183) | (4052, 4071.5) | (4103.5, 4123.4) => 2.79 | 1.07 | 17.2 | 0.94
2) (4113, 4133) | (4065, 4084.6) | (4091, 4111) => 2.81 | 0.97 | 17.6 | 0.94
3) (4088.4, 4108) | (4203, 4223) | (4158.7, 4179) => 2.75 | 0.94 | 16.8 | 1.06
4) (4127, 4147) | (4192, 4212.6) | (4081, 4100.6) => 2.78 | 1.02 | 17.0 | 0.97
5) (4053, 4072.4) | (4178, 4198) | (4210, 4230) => 2.82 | 1.04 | 17.8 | 1.06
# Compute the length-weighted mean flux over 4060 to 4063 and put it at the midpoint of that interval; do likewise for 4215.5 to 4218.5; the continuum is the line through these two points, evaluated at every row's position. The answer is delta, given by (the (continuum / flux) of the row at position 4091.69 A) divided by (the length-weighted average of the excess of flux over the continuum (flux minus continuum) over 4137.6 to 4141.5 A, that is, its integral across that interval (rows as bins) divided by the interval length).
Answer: 3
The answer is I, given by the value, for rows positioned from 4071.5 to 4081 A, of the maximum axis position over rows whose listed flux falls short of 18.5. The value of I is 4080.40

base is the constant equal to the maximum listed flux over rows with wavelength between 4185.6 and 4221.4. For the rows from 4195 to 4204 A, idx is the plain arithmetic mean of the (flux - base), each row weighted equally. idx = -4.0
